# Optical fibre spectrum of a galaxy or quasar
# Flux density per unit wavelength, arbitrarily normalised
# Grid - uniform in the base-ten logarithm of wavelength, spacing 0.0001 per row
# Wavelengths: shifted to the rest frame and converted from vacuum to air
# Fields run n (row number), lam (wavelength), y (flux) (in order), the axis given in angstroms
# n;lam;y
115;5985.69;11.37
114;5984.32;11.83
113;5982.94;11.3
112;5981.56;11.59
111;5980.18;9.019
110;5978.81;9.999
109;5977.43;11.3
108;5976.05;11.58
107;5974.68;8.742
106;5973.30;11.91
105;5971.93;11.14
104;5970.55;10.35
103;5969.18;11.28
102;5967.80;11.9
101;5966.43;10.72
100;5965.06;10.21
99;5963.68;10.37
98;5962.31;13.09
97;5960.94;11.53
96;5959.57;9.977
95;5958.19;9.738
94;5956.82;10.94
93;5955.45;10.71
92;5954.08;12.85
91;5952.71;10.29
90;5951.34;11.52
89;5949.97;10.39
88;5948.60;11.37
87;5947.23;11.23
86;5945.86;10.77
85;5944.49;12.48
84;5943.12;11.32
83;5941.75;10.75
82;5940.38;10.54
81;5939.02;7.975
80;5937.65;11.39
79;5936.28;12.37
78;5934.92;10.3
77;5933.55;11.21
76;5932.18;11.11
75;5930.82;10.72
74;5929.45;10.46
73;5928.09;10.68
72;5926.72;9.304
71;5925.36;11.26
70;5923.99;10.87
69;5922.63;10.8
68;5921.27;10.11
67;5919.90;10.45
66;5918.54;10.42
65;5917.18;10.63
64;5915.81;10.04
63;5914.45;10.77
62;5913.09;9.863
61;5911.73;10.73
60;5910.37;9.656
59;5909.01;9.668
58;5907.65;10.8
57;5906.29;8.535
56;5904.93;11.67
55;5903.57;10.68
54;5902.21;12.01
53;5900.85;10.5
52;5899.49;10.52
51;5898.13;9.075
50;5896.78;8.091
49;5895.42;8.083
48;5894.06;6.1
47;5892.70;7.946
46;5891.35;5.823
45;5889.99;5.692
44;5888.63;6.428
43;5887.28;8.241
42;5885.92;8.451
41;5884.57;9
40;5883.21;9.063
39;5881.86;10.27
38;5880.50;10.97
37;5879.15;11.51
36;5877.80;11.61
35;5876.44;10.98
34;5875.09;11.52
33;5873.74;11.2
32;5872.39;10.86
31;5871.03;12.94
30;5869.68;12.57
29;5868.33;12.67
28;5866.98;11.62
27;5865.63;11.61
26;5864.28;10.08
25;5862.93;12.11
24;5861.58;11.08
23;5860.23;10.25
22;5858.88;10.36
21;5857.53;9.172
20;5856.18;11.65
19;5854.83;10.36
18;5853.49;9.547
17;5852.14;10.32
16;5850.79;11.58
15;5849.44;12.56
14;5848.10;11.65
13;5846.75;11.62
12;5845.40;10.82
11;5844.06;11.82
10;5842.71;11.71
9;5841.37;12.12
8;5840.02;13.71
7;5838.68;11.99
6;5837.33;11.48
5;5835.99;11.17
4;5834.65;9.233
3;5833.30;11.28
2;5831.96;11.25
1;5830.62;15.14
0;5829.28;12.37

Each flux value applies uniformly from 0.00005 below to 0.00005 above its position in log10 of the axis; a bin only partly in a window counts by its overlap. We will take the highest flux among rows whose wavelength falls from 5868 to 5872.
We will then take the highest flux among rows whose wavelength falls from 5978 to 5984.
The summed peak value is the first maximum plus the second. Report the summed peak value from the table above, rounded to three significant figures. 24.5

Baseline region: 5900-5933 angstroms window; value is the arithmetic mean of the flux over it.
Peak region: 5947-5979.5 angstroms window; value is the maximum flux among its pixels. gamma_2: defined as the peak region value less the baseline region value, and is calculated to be 2.6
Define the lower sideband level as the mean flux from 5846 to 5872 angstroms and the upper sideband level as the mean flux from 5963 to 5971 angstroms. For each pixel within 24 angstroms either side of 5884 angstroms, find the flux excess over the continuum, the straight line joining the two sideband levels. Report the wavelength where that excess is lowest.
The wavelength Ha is 5889.99 angstroms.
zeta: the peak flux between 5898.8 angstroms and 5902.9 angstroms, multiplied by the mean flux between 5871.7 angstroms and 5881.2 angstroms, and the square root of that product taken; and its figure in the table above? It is 11.6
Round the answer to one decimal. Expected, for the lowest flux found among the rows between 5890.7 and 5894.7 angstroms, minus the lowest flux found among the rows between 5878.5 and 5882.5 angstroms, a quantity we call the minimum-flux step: -4.4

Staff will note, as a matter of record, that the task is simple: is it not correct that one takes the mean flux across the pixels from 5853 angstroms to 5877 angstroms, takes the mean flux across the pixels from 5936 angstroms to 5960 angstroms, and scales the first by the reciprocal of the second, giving 1.02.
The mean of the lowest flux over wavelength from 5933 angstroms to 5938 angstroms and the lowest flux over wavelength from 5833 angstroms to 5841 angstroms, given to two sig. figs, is 9.8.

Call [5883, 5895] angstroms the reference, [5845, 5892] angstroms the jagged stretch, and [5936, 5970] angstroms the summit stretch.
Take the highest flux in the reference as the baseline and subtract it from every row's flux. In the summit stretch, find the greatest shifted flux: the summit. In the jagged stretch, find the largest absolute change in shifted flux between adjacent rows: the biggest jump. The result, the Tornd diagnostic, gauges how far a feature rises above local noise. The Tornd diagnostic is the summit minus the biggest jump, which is 1.5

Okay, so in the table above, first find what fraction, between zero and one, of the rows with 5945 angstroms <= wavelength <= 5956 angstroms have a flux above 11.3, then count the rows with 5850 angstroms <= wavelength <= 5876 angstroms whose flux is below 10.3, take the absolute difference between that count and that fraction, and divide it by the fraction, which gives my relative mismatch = 10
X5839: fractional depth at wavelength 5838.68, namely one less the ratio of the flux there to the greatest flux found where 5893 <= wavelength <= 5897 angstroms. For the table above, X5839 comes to -0.482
